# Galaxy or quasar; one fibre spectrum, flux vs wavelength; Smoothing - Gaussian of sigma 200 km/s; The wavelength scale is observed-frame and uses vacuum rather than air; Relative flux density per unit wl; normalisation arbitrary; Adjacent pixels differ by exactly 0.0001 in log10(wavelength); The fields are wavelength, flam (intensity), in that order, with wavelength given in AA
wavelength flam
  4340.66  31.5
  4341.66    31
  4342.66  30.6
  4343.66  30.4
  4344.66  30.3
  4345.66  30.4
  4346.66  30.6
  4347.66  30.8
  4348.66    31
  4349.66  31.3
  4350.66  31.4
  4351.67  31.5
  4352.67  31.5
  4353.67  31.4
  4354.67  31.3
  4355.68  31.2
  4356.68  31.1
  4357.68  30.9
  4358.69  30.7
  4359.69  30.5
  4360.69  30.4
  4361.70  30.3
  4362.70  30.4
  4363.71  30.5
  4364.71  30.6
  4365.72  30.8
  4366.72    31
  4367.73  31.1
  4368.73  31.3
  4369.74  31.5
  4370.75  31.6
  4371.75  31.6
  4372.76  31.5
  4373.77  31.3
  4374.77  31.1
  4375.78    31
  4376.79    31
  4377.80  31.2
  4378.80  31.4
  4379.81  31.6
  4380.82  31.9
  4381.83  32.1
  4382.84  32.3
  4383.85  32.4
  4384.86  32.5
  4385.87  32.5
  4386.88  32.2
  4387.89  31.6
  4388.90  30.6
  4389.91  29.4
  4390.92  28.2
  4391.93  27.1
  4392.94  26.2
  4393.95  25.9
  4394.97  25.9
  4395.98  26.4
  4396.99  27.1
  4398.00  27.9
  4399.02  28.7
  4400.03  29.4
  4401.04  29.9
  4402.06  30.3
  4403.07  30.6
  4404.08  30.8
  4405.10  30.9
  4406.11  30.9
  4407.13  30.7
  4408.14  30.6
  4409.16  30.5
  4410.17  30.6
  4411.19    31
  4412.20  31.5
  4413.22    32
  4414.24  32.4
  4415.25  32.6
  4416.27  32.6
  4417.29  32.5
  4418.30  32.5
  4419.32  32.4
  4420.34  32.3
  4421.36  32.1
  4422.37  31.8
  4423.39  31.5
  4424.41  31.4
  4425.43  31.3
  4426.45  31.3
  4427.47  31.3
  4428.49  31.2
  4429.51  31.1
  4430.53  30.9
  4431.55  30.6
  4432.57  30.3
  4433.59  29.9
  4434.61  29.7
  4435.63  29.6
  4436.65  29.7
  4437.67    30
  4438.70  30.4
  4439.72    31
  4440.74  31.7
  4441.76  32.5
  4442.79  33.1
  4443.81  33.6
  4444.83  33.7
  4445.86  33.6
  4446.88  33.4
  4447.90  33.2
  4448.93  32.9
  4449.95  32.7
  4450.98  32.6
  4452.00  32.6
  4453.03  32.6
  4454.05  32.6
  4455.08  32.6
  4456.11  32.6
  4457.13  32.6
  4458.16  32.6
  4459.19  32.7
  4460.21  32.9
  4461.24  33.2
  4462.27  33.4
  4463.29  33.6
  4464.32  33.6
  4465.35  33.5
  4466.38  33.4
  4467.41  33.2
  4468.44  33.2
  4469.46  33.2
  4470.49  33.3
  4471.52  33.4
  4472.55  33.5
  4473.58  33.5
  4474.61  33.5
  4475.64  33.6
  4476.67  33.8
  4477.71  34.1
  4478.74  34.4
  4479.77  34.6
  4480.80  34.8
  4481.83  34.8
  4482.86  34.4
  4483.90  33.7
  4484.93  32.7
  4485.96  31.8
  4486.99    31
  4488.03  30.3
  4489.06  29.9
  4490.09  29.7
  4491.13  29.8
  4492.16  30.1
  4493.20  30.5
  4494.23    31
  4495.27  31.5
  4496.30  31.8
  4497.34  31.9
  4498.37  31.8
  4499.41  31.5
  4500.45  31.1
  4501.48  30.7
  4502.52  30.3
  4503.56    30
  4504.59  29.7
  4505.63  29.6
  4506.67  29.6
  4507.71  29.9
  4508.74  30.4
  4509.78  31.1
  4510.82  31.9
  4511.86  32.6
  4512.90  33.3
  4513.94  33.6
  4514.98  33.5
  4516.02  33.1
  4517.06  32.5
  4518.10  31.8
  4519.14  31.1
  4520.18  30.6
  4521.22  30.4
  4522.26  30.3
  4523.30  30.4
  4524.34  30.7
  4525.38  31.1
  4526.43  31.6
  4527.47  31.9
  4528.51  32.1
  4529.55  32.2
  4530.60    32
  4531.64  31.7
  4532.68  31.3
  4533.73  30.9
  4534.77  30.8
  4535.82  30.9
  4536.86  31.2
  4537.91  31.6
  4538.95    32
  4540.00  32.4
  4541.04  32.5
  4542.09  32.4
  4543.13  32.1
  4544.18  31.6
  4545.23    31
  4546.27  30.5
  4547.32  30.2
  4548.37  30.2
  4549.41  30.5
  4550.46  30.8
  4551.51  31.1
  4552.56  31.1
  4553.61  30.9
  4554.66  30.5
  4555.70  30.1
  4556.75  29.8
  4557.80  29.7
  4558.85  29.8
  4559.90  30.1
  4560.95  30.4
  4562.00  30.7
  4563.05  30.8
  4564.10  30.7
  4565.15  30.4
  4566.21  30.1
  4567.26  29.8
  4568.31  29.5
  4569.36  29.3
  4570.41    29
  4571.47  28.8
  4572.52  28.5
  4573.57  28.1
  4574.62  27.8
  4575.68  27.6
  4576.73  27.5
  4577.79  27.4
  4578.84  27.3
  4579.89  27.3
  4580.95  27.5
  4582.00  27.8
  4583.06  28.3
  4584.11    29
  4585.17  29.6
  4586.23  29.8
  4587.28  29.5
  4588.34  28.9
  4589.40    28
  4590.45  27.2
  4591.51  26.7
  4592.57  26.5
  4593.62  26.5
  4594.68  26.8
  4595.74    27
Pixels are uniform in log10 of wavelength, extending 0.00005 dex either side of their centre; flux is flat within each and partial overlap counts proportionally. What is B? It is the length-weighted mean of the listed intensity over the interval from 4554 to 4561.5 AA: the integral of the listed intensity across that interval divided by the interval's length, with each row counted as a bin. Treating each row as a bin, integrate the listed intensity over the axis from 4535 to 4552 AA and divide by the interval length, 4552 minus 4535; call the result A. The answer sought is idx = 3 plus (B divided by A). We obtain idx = 3.96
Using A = 31.3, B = 30.1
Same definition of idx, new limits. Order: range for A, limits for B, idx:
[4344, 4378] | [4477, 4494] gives 4.04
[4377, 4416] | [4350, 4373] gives 4.03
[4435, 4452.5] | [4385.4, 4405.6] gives 3.91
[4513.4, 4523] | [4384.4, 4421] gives 3.95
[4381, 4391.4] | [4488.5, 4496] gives 3.97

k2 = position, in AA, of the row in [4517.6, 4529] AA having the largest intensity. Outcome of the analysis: 4528.51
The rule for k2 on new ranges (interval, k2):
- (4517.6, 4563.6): 4541.04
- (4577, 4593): 4586.23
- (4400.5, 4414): 4413.22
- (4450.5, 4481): 4480.80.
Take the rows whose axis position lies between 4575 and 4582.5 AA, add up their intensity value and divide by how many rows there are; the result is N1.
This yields 27.5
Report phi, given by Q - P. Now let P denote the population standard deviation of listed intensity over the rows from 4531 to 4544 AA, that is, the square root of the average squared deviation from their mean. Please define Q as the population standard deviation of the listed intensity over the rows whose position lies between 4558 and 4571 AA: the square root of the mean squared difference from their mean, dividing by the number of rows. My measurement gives -0.04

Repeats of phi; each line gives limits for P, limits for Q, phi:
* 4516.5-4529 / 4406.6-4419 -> 0.14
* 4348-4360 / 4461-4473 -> -0.16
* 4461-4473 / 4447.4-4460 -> 0.03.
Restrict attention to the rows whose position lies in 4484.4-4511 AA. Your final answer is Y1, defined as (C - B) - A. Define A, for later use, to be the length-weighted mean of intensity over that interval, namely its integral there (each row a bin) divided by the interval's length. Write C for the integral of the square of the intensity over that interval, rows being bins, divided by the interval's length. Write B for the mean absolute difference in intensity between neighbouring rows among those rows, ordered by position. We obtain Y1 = 915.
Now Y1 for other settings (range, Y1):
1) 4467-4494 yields 1039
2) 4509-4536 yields 971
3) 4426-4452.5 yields 971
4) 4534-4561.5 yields 926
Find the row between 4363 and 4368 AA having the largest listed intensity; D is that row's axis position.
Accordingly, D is 4367.73 AA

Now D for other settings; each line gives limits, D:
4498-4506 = 4498.37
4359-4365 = 4364.71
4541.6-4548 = 4542.09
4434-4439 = 4438.70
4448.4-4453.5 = 4448.93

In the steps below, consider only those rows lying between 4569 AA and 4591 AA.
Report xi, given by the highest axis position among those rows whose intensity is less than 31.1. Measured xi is 4590.45 AA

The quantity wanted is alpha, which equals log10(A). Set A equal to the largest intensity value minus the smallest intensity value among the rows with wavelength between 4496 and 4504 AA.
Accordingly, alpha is 0.28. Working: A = 1.9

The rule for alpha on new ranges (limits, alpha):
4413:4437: 0.48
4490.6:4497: 0.30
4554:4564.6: 0.04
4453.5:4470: 0.00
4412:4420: 0.04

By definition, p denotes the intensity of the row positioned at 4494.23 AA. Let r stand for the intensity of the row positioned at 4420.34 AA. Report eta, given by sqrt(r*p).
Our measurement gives 31.6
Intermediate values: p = 31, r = 32.3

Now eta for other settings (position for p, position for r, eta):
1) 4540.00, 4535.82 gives 31.6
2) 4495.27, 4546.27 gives 31.0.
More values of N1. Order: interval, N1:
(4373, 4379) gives 31.2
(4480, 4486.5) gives 33.7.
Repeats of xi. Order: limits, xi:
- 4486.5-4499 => 4494.23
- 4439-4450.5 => 4439.72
